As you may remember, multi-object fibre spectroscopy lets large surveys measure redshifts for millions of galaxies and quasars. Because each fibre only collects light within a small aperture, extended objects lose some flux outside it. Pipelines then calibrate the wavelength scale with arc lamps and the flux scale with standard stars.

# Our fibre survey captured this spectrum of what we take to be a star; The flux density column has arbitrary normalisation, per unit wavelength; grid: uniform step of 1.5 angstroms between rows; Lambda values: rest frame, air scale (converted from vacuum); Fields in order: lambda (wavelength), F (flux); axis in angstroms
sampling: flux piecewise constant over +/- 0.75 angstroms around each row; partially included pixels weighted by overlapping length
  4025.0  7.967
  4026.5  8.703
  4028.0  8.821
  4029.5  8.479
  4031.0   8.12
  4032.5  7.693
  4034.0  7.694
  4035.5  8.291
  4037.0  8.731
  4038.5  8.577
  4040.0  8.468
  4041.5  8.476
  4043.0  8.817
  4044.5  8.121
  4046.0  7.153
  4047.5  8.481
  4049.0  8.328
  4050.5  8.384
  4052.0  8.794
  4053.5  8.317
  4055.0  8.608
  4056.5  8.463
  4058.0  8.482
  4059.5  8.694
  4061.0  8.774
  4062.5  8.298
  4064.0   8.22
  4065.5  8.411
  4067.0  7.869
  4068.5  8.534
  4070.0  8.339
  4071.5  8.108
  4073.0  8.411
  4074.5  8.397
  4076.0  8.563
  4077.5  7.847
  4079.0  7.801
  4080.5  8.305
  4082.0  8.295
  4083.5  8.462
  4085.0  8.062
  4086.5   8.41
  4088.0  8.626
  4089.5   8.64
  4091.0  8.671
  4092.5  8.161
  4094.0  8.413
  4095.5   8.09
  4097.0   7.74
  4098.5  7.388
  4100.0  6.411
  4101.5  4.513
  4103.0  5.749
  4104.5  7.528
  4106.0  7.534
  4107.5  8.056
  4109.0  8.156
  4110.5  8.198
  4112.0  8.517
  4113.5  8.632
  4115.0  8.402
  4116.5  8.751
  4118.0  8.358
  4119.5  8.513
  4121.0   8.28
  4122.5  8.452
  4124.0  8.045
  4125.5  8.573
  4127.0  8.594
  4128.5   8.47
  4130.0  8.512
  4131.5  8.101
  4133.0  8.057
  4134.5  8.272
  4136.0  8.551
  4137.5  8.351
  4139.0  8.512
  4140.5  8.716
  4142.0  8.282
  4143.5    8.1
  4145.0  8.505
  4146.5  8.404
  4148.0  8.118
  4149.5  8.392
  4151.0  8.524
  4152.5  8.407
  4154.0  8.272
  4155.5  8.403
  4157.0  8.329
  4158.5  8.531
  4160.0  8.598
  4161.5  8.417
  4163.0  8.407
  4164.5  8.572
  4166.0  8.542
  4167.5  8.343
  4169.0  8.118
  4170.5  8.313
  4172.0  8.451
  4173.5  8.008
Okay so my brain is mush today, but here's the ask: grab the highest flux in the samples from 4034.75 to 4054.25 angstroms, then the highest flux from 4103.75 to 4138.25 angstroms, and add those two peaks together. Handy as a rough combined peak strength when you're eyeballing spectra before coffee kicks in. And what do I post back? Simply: 17.6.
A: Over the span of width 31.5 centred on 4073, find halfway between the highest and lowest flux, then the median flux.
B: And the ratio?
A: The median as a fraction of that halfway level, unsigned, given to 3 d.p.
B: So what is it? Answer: 1.013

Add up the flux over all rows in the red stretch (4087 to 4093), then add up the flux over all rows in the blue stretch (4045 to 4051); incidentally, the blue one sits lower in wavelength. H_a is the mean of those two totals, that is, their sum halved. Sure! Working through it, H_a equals 33.2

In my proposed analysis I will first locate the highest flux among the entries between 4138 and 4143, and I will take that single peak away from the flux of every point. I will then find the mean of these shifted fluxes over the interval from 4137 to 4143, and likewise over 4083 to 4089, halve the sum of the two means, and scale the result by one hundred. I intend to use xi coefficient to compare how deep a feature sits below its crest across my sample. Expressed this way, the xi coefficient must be -29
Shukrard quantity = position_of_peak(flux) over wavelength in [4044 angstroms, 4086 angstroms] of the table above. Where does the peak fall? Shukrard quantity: 4052.0 angstroms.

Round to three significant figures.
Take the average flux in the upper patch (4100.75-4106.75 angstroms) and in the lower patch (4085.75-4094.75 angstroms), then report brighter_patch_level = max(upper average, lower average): 8.49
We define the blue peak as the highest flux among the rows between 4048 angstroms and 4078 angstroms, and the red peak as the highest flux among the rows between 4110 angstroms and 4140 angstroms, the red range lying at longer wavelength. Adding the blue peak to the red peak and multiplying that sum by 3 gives 52.6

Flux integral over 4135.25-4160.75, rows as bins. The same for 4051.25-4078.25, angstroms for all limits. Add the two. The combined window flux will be 441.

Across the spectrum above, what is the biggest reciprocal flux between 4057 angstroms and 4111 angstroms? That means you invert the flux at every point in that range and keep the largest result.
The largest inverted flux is 0.222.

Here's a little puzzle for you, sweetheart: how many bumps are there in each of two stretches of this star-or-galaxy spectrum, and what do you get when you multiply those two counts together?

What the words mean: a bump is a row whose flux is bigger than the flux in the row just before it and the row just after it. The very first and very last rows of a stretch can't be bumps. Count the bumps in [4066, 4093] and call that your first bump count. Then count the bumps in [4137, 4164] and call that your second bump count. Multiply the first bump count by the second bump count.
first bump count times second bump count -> 30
